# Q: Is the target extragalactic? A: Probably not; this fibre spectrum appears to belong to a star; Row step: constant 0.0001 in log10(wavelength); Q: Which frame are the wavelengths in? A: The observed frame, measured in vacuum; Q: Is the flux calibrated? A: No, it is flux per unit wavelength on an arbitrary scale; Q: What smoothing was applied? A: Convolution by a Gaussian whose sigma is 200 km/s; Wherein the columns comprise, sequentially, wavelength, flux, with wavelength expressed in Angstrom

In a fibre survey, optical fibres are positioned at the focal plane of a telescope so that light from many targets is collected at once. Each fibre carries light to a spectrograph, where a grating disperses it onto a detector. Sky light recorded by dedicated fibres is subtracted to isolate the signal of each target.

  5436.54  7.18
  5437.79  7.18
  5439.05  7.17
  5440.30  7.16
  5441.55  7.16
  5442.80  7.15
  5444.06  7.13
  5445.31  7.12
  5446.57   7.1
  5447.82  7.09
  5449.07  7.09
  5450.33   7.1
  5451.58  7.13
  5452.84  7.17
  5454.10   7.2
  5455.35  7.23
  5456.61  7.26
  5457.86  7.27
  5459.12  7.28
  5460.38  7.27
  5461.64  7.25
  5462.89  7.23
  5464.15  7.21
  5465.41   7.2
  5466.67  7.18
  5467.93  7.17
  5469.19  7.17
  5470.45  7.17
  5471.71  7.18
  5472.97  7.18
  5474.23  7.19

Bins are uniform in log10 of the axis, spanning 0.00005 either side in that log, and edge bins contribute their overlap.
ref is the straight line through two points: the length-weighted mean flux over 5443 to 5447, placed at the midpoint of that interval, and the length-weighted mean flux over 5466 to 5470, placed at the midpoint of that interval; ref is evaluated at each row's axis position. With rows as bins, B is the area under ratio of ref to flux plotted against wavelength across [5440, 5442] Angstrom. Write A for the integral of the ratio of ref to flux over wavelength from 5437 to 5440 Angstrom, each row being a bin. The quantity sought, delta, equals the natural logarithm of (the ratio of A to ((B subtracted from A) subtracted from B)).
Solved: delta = 1.1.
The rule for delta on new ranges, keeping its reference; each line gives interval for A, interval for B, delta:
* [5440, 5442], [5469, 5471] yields 0.0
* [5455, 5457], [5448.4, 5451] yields -0.5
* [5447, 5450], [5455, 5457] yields 1.2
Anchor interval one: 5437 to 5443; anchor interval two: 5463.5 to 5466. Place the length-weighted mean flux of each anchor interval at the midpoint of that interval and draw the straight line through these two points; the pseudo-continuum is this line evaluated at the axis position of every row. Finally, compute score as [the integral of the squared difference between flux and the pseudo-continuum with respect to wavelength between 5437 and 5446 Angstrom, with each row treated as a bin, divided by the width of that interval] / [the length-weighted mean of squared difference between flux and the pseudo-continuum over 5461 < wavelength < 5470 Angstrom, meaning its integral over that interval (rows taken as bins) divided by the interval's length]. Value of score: 0.8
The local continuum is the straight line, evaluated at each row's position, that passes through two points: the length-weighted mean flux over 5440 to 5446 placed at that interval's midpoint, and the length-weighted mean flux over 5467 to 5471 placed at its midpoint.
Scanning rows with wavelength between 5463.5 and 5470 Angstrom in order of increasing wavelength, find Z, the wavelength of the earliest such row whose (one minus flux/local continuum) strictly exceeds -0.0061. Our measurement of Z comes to 5465.41 Angstrom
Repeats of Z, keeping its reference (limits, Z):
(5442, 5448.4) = 5442.80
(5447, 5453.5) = 5447.82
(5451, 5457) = 5451.58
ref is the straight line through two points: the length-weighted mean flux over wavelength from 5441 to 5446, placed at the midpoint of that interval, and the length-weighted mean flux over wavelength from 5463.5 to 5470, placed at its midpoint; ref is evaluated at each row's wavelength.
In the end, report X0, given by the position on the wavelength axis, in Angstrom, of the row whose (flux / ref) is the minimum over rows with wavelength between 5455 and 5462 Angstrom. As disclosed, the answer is 5455.35 Angstrom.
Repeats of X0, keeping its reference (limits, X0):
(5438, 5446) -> 5445.31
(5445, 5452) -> 5449.07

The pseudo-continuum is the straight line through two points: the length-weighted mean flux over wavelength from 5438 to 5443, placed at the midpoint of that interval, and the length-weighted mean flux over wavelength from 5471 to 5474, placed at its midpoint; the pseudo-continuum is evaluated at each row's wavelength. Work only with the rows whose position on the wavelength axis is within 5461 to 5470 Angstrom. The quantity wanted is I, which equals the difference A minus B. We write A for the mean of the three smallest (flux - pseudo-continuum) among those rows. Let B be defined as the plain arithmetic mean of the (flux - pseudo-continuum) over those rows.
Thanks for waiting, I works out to -0.0295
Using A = -0.01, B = 0.024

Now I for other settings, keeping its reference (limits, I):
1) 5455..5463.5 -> -0.0195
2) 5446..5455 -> -0.0317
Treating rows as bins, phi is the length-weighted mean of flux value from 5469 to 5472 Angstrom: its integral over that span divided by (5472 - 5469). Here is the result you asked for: 7.17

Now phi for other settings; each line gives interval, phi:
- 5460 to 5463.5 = 7.26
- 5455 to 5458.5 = 7.25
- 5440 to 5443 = 7.17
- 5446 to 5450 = 7.10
